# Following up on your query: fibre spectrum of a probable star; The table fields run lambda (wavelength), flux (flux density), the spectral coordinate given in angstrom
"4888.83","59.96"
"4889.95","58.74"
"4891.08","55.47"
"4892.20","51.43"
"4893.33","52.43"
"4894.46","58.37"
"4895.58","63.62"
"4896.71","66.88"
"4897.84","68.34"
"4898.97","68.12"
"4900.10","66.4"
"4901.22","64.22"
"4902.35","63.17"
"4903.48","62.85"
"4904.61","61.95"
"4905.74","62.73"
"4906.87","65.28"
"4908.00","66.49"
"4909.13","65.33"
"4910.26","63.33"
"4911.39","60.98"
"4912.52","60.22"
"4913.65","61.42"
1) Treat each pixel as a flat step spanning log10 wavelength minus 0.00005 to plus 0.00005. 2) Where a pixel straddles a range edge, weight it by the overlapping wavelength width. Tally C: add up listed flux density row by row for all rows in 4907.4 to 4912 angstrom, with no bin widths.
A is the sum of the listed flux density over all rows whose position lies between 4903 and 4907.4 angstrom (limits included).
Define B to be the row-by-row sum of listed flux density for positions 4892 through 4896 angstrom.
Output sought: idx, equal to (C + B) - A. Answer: 229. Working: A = 253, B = 226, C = 256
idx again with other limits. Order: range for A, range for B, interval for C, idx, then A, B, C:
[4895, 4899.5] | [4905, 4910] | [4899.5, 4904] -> 250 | 267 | 260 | 257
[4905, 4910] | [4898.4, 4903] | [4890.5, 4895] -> 220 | 260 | 262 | 218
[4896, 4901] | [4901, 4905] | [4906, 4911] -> 243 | 270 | 252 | 260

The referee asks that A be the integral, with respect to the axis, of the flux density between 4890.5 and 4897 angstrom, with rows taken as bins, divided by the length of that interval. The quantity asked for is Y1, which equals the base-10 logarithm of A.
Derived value 1.76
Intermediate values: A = 57.7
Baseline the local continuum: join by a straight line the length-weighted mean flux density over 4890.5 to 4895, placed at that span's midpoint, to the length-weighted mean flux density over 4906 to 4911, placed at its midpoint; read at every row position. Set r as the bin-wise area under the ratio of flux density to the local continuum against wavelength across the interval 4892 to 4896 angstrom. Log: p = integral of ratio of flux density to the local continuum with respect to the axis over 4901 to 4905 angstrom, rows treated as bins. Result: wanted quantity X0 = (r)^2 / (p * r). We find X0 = 1.00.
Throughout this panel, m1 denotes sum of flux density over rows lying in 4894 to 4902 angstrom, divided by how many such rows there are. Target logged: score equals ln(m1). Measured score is 4.18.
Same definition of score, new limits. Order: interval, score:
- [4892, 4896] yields 4.03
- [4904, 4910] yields 4.16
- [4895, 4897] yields 4.18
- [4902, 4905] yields 4.14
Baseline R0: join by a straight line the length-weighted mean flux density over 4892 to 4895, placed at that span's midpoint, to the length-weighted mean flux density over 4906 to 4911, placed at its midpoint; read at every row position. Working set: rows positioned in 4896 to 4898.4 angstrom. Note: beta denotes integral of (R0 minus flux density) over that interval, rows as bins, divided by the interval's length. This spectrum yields -11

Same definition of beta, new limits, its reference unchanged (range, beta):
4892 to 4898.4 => -5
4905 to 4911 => 0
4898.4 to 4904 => -5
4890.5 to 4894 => 0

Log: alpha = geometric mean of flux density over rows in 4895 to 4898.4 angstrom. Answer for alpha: 66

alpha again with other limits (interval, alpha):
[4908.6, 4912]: 63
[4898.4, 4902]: 66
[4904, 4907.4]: 63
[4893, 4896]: 58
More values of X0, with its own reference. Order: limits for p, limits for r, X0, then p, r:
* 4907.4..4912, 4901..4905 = 0.92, 4.49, 4.1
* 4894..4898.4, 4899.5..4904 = 0.96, 5.00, 4.8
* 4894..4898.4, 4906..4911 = 1.00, 5.00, 5.0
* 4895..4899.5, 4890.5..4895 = 0.86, 5.23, 4.5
